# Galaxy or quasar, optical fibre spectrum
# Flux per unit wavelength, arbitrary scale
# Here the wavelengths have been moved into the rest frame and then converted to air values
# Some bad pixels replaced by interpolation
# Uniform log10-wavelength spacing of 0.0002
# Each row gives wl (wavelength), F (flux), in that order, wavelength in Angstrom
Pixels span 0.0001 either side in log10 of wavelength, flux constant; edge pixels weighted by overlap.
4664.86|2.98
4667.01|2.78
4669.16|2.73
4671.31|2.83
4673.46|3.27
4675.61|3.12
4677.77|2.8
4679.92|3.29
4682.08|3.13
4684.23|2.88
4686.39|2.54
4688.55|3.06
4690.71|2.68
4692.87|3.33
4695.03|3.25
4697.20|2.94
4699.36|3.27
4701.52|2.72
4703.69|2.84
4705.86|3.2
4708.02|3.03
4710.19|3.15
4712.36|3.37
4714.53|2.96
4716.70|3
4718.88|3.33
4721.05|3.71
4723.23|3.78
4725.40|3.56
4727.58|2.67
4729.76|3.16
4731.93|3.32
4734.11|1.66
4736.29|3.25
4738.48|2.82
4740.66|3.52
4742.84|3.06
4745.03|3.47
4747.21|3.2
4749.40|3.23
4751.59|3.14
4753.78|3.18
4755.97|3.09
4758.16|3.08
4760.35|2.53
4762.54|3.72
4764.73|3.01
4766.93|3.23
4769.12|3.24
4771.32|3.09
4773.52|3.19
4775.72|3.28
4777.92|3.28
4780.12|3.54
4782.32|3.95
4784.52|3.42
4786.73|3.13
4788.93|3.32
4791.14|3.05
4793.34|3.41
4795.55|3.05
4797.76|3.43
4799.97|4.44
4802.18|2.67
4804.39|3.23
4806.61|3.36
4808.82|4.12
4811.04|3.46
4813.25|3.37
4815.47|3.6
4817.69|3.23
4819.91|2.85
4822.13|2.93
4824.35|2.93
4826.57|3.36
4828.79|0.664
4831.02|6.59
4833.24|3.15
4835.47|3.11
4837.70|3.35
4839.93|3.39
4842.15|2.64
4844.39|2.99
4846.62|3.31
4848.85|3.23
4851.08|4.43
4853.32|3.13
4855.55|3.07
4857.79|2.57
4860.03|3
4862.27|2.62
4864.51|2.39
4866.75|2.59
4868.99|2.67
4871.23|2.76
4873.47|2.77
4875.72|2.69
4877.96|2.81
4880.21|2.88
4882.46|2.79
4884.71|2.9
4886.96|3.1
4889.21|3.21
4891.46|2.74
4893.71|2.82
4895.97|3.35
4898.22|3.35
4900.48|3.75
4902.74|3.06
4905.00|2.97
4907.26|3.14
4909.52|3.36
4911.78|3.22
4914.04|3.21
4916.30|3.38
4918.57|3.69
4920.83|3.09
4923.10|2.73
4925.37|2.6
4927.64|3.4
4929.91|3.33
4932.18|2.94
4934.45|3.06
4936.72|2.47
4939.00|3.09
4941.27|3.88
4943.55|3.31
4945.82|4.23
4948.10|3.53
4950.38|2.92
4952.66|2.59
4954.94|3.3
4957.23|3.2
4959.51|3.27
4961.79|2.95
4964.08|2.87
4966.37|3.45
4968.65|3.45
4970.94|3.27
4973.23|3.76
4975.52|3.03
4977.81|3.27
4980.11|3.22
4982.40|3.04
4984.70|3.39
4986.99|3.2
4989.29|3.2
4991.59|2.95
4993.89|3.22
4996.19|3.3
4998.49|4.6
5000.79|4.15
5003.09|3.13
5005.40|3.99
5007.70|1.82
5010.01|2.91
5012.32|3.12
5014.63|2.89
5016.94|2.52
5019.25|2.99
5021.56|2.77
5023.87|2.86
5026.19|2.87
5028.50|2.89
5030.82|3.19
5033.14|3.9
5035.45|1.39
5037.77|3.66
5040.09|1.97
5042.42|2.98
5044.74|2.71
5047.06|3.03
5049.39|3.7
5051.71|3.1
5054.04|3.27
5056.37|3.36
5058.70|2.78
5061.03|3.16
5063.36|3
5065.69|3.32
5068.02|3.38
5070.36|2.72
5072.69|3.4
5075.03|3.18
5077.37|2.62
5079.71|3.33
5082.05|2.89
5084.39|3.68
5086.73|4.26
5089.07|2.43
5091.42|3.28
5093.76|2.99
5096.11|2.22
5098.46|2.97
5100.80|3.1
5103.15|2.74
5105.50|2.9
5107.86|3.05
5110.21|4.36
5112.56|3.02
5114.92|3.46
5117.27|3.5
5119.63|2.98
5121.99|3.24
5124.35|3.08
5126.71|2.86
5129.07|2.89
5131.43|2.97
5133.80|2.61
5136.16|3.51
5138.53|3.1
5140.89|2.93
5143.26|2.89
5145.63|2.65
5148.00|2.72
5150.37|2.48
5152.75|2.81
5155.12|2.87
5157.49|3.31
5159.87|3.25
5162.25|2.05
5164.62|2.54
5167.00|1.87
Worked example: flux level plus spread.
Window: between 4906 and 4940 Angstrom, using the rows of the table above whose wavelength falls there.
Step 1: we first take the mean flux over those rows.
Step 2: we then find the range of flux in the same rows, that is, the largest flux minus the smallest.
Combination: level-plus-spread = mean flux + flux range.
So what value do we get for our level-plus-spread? 4.33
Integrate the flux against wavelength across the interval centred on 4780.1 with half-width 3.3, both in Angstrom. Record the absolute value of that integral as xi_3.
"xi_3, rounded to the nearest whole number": 24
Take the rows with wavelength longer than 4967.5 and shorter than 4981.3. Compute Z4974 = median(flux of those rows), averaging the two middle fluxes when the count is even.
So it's 3.27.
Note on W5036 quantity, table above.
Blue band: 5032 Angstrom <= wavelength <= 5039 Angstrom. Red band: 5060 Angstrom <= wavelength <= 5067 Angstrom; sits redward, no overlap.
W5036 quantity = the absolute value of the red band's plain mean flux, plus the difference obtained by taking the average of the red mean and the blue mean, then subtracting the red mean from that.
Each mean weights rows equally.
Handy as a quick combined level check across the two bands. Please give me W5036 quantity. 3.07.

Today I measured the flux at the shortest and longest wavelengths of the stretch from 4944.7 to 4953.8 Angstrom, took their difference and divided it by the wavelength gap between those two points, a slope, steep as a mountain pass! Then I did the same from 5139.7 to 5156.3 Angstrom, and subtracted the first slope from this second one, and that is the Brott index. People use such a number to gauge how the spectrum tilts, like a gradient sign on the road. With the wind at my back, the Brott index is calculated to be 0.24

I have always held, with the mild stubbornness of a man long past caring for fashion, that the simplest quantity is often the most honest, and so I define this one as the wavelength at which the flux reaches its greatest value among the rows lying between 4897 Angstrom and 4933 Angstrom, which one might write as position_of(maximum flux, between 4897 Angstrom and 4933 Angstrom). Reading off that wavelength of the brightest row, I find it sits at 4900.48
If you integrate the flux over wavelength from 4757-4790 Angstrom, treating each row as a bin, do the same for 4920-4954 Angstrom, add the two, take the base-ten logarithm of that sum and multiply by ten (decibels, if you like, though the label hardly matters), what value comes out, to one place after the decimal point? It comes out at 23.3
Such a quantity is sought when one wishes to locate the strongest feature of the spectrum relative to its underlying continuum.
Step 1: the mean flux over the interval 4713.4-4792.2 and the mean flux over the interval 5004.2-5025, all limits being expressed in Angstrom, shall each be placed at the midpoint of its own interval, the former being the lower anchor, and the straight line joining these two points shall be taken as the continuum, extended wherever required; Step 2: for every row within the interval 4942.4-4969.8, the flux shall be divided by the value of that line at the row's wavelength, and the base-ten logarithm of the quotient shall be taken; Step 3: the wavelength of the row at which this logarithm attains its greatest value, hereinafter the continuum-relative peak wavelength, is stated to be 4945.82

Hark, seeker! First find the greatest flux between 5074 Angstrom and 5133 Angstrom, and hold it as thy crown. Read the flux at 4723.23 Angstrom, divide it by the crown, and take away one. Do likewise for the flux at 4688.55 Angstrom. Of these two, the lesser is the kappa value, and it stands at -0.30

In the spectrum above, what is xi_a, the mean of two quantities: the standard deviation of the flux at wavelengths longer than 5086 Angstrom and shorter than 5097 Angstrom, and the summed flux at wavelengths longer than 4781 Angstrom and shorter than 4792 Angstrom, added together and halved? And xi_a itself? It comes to 8.8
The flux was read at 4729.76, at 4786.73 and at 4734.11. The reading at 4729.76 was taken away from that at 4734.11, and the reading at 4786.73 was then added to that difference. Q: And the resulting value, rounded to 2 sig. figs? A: 1.6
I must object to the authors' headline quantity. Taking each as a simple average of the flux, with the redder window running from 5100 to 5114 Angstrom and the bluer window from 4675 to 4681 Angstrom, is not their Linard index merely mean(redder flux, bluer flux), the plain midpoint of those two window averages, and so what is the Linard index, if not 3.13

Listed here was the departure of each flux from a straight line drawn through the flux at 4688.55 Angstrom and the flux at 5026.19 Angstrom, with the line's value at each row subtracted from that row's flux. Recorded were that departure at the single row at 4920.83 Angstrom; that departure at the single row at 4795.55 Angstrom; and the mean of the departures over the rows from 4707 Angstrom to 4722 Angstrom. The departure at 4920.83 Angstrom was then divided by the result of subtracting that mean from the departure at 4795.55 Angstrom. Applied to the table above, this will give -1.3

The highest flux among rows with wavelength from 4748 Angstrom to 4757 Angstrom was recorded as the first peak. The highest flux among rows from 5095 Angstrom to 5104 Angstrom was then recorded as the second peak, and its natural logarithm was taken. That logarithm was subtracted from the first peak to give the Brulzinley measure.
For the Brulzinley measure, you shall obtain 2.1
